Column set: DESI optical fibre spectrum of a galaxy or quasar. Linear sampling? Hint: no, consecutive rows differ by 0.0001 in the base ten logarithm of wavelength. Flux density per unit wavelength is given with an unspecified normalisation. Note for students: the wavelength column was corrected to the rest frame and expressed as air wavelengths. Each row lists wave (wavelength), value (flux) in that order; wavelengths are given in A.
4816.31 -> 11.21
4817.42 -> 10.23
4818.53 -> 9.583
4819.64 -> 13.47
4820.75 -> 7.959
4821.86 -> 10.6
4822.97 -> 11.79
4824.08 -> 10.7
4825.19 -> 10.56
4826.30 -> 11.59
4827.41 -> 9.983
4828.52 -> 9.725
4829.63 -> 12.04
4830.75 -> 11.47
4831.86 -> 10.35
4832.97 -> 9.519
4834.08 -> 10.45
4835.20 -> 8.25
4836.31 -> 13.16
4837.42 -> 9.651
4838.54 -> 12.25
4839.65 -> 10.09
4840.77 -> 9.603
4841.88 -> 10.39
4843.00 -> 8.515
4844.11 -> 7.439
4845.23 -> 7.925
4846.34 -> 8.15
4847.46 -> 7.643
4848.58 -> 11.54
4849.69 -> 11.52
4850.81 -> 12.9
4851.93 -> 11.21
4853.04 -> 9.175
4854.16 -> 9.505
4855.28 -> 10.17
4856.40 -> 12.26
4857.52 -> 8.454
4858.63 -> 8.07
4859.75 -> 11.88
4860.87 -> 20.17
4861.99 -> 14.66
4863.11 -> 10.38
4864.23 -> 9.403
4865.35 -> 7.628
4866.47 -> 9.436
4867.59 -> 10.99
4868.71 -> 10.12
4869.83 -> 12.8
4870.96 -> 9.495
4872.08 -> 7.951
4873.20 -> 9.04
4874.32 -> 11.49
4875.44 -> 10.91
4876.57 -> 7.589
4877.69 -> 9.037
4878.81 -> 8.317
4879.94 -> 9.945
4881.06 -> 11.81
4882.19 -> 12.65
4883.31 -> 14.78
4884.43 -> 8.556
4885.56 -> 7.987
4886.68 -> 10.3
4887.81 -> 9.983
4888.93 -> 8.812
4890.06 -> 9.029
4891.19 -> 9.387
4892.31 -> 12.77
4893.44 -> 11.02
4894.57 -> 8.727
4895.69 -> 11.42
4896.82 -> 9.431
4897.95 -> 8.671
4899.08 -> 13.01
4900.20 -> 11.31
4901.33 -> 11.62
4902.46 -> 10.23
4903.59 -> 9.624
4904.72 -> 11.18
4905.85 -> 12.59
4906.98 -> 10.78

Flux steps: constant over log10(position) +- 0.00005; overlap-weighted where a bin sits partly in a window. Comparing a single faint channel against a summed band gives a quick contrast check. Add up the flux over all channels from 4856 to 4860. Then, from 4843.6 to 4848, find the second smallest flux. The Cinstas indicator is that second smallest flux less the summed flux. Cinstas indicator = -33.0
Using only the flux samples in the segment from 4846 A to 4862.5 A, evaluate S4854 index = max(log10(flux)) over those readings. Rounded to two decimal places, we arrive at 1.30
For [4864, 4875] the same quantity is 1.11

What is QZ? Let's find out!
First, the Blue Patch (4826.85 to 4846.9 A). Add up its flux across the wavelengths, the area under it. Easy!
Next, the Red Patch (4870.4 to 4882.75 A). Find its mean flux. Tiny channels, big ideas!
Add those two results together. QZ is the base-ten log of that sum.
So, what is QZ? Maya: 2.3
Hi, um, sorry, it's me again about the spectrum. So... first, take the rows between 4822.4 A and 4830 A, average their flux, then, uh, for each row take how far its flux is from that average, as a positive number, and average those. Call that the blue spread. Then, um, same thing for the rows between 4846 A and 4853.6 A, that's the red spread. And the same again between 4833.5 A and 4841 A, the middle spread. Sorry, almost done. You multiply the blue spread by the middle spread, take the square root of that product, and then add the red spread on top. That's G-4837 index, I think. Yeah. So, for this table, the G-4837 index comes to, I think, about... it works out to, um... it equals 2.68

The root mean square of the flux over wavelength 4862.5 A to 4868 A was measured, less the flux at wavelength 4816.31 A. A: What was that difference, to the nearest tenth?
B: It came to -1.6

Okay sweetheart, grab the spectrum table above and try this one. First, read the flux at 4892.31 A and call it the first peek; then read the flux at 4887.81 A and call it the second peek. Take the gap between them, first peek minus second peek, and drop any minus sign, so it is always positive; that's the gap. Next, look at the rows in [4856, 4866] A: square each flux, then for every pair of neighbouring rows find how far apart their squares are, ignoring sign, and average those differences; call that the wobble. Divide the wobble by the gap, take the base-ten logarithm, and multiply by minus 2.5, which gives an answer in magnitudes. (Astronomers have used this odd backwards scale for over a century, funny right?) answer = -3.85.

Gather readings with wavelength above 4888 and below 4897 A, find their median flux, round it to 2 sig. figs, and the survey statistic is 9.4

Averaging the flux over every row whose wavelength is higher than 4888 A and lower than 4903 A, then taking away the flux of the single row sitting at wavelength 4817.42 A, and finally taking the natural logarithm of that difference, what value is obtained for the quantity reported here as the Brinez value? -1.7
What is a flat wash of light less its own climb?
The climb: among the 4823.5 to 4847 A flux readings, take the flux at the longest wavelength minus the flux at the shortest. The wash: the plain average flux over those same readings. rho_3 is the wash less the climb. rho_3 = 13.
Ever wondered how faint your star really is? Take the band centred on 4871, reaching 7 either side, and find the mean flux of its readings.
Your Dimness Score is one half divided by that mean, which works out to 0.052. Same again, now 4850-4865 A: 0.044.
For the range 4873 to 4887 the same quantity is 0.049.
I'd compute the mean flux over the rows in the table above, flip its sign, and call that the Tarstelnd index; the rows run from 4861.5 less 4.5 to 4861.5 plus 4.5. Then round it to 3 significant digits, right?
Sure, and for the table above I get -11.3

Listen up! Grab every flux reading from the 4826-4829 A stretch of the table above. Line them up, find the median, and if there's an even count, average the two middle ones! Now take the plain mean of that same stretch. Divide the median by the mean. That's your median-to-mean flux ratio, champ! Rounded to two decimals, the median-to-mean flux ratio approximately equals 0.96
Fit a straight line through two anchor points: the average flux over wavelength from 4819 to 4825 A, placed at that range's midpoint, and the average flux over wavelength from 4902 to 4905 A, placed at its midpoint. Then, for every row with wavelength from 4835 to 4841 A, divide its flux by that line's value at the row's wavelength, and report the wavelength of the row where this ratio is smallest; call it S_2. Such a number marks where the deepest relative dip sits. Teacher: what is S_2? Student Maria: 4835.20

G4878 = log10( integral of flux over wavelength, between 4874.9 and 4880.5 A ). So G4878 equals 1.71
